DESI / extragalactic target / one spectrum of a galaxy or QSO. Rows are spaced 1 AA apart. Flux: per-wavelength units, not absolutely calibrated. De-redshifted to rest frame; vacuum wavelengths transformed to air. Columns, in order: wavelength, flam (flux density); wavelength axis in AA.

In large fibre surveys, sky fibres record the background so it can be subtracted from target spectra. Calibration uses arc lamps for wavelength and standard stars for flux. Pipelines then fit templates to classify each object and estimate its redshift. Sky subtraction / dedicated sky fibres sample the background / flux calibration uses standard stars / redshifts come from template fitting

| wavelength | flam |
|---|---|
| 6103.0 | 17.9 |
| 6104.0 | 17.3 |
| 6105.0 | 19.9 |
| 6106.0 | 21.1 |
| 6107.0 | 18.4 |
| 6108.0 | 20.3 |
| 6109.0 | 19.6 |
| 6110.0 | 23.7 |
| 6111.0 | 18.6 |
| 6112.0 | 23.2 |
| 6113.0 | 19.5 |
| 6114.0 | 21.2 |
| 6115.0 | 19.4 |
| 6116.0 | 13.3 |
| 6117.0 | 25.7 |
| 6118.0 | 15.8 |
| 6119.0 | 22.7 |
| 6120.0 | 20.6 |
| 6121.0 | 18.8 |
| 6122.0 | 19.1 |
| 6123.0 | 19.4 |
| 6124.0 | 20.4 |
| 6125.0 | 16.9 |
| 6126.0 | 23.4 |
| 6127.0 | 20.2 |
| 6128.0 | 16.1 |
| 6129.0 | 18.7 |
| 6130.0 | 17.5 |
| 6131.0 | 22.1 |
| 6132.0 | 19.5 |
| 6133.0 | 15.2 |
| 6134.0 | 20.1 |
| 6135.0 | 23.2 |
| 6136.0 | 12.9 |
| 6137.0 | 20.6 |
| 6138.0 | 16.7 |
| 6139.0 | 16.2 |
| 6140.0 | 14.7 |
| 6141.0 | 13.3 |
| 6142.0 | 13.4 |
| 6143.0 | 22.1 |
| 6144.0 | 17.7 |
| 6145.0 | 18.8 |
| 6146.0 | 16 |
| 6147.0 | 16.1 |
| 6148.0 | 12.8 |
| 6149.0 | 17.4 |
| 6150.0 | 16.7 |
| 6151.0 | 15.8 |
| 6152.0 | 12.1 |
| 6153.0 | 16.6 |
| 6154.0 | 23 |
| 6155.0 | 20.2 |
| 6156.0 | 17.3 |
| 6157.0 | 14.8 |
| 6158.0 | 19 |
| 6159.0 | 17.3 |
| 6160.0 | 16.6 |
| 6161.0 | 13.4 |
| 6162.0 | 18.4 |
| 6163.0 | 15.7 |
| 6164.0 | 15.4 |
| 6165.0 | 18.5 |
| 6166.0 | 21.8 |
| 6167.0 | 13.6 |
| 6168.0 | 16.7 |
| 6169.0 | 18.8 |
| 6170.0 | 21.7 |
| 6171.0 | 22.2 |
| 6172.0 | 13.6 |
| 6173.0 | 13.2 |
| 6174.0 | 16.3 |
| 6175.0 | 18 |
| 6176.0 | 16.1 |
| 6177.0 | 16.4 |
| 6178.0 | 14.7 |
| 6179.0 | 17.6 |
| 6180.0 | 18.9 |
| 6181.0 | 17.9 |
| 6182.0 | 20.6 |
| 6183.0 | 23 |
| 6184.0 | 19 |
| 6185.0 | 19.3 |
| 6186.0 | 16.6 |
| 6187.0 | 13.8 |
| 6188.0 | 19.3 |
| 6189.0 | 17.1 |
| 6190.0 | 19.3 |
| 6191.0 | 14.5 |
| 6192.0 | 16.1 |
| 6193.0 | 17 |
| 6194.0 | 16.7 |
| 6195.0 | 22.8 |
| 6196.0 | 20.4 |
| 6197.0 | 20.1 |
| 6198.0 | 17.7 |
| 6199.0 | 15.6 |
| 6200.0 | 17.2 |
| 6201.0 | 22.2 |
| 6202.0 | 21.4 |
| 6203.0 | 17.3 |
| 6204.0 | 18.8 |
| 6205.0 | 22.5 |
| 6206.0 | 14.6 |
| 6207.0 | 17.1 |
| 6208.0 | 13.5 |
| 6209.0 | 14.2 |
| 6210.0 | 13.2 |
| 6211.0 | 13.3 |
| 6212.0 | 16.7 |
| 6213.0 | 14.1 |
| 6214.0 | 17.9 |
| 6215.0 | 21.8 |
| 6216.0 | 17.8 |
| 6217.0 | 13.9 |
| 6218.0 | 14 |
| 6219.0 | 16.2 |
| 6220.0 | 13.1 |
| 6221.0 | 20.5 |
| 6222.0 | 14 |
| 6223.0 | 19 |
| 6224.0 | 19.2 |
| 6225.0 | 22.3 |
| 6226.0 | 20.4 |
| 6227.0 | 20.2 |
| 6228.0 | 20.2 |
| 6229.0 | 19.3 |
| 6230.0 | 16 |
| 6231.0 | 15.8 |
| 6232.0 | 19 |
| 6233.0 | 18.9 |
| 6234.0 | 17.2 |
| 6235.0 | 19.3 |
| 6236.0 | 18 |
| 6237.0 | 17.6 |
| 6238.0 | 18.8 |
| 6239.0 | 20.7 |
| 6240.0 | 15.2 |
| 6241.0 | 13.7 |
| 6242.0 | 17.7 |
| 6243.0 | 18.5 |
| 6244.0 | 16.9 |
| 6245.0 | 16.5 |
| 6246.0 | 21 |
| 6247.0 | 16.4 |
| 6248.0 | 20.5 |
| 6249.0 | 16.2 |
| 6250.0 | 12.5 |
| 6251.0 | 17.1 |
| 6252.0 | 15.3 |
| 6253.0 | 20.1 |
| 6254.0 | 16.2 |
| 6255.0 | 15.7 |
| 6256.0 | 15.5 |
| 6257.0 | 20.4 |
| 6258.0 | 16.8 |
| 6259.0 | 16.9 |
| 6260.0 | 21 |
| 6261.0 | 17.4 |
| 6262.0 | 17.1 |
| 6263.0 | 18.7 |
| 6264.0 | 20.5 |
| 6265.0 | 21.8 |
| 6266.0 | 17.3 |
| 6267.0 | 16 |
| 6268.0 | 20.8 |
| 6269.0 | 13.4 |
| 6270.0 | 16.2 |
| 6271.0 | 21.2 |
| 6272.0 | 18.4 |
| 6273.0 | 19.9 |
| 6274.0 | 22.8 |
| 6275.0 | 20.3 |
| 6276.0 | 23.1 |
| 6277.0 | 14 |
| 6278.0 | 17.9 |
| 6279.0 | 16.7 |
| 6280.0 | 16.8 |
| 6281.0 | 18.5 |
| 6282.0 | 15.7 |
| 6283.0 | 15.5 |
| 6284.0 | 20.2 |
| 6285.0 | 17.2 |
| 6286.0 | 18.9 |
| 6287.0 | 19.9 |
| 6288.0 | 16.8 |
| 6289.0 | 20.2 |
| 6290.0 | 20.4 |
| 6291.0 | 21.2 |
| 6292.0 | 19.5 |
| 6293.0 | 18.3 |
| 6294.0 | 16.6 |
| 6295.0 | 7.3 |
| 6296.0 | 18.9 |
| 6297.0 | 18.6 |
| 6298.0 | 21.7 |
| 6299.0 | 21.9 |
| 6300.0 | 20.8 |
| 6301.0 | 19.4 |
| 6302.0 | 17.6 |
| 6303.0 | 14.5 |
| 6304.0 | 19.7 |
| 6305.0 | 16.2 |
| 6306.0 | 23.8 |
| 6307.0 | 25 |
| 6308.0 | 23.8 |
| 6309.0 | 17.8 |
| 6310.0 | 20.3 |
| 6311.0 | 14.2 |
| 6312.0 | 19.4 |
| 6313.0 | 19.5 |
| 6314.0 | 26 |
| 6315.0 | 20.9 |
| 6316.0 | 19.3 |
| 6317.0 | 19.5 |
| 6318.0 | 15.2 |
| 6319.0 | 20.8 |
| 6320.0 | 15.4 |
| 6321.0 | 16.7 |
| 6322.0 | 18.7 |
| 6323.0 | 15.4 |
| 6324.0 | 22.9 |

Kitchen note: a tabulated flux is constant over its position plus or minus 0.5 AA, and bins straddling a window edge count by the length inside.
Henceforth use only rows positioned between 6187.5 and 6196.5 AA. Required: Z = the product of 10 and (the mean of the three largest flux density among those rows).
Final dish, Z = 208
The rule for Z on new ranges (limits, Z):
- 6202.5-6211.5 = 195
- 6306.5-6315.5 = 249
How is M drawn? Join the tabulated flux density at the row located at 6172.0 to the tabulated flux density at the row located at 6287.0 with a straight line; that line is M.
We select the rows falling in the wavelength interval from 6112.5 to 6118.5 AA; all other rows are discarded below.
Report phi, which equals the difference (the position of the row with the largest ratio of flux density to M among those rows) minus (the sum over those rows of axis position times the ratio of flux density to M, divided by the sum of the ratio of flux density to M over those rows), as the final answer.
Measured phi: 1.6 AA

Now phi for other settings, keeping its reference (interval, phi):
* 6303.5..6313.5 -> -1.4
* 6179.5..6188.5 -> -0.8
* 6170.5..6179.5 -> -3.9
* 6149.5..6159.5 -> -0.6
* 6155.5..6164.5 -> -1.9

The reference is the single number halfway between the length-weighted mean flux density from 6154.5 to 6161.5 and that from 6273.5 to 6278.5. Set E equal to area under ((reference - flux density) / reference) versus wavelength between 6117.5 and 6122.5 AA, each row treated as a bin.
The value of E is -0.3 AA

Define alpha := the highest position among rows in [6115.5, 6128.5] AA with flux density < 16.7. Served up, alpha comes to 6128.0 AA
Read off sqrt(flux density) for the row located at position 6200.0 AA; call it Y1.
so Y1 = 4.15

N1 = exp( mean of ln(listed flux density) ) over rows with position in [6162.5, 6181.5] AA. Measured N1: 17.0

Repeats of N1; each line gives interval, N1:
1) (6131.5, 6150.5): 16.8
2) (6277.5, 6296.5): 17.4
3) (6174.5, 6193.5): 17.5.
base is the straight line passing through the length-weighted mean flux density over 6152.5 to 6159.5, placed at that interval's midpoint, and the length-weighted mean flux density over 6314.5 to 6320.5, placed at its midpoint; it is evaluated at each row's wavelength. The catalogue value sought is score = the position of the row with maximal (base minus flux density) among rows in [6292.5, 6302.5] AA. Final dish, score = 6295.0 AA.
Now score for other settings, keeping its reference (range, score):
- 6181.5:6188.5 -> 6187.0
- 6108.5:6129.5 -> 6116.0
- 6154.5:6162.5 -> 6161.0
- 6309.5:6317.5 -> 6311.0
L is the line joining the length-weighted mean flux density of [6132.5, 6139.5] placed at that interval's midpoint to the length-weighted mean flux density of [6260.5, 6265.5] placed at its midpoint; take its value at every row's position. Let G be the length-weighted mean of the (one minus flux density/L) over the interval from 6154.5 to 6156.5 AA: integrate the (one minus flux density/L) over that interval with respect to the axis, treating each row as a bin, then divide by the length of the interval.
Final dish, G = -0.04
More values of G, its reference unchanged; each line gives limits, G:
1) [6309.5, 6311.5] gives 0.12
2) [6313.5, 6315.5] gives -0.20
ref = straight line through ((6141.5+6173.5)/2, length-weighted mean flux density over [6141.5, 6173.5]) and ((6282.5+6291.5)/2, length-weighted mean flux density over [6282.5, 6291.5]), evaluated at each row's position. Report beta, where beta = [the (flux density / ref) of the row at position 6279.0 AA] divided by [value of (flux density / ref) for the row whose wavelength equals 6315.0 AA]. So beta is 0.82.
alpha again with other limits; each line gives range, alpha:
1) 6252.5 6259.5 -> 6256.0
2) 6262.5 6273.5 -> 6270.0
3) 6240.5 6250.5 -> 6250.0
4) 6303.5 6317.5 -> 6311.0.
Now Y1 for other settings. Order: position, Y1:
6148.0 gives 3.58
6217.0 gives 3.73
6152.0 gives 3.48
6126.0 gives 4.84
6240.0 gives 3.90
